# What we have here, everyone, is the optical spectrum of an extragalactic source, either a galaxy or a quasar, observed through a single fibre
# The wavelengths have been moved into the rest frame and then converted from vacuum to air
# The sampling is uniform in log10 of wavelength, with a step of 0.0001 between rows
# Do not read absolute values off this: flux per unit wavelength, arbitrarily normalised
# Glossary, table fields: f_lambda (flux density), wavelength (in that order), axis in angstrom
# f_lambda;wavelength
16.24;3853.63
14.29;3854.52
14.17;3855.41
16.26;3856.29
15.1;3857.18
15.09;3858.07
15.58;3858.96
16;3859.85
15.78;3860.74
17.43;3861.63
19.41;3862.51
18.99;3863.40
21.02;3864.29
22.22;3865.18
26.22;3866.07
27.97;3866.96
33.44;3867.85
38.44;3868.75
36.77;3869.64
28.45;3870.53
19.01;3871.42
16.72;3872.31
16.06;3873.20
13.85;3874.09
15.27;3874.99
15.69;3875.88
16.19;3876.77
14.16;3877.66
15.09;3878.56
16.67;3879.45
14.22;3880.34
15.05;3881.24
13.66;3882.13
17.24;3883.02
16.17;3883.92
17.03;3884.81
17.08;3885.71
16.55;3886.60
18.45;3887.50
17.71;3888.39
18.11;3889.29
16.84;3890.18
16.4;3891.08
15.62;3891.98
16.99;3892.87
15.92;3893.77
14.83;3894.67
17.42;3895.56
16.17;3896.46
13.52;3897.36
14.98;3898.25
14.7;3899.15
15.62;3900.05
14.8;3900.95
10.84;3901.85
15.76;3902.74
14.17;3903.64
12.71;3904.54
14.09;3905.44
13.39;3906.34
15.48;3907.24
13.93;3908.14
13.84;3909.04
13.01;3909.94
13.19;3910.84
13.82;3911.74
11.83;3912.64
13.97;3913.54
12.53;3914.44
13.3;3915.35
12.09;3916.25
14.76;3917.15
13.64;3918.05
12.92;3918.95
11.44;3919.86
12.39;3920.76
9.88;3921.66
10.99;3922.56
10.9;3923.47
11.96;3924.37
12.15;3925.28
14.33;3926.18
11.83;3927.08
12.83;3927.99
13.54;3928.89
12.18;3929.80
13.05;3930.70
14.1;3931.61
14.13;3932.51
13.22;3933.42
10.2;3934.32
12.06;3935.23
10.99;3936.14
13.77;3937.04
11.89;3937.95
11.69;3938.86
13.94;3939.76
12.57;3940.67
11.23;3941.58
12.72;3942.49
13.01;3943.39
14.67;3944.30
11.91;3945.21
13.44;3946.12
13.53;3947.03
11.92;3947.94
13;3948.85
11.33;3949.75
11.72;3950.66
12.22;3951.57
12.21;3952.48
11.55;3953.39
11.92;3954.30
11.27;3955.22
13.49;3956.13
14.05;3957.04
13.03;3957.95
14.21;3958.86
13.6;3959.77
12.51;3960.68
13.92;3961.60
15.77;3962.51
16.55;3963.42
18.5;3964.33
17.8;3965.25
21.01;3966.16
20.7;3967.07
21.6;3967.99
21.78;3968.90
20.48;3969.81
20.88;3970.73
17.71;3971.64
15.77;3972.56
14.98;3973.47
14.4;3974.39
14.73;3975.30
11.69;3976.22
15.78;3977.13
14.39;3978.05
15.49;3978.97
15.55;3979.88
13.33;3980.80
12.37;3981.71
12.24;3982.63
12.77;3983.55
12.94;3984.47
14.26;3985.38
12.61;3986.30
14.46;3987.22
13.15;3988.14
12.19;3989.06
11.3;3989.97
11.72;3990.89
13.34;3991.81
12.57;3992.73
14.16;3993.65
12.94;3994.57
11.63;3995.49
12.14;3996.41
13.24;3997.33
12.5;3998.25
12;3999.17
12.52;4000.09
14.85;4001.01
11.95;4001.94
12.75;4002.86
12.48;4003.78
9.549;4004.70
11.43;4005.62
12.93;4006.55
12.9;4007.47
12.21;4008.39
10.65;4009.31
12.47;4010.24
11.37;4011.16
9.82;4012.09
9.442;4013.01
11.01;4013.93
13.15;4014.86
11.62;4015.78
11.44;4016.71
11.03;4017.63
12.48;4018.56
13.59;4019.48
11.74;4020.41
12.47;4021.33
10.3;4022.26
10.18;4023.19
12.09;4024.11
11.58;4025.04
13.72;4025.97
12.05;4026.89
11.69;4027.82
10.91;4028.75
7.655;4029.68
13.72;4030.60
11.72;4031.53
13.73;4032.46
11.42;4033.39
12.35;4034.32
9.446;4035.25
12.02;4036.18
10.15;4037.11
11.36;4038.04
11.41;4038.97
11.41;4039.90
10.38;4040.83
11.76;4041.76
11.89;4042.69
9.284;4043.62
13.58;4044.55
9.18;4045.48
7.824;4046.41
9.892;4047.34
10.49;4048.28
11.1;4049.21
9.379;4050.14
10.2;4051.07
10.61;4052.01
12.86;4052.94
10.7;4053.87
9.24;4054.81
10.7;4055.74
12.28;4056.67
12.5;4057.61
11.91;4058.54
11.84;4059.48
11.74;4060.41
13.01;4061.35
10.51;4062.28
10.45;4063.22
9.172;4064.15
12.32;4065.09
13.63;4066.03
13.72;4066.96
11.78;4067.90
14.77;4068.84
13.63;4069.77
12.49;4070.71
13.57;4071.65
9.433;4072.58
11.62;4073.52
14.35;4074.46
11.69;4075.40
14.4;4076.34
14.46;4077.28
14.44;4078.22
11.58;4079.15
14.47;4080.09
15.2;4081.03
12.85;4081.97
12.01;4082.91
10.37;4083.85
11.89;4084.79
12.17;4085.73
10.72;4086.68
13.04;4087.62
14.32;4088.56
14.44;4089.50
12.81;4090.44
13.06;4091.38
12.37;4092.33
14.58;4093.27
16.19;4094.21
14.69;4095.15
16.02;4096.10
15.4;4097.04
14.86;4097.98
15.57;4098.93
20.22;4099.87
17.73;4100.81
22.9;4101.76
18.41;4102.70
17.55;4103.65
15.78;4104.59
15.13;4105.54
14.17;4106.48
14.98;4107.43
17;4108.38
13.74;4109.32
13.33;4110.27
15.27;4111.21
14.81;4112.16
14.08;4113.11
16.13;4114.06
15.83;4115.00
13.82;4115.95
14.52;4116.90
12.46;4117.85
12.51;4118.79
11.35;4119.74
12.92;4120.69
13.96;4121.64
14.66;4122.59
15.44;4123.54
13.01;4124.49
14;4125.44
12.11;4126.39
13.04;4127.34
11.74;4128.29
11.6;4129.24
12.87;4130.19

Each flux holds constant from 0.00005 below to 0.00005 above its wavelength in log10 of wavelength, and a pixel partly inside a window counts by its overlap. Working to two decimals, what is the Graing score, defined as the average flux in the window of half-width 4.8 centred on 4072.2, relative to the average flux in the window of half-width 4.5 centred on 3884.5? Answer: 0.78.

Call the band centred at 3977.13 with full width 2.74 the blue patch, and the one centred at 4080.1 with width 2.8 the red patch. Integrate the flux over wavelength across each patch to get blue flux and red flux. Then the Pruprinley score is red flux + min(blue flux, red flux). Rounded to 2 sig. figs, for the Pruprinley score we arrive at 77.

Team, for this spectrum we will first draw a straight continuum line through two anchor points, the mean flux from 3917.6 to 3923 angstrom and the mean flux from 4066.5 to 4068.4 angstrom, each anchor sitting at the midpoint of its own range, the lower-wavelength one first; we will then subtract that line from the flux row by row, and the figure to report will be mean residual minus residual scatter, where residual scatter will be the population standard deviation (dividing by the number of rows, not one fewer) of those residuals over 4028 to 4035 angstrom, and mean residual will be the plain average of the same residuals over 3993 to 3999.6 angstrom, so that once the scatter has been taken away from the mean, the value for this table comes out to -1.6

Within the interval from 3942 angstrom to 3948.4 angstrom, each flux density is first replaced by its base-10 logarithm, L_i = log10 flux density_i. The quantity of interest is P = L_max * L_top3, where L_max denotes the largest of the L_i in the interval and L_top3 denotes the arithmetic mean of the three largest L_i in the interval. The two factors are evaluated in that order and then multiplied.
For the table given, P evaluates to 1.33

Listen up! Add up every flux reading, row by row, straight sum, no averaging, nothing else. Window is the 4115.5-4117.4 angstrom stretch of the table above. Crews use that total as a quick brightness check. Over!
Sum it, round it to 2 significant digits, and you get 28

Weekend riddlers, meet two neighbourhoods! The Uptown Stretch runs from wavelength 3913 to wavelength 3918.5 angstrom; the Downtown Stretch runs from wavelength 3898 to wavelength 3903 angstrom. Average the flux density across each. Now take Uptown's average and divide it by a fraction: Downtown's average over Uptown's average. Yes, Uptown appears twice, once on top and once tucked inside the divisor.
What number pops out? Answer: 12.4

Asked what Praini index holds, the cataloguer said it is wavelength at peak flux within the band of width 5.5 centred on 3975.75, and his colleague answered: 3977.13 angstrom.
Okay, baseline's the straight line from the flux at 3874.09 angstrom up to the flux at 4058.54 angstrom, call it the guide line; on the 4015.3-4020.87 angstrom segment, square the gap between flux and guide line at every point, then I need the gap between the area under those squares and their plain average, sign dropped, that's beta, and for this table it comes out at 4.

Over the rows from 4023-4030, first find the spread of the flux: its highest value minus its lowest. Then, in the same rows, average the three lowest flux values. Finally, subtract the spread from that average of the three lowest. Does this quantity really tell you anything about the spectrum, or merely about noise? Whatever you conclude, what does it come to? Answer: 3.5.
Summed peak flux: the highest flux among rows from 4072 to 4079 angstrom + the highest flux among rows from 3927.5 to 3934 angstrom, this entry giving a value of 28.6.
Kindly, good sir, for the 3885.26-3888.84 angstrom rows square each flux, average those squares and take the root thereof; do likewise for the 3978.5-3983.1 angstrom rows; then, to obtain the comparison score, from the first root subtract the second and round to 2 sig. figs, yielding 3.6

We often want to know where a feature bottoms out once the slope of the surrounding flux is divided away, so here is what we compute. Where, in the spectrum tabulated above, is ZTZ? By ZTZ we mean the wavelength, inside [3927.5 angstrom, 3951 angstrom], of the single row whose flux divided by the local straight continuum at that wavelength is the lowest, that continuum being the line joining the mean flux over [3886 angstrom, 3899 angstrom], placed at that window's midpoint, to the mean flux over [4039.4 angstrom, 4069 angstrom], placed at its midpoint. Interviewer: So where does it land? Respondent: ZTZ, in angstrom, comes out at 3934.32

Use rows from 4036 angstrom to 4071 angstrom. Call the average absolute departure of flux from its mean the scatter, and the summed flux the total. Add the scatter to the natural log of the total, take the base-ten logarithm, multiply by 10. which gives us 8.6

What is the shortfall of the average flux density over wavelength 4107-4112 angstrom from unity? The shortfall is -13.9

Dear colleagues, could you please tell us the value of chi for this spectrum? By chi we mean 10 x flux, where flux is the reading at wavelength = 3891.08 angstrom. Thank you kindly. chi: 164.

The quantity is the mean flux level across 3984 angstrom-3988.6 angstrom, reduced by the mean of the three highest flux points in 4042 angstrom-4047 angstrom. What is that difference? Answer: 1.9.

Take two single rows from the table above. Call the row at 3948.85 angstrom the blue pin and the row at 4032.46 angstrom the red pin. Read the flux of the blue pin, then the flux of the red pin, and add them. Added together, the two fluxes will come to 27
